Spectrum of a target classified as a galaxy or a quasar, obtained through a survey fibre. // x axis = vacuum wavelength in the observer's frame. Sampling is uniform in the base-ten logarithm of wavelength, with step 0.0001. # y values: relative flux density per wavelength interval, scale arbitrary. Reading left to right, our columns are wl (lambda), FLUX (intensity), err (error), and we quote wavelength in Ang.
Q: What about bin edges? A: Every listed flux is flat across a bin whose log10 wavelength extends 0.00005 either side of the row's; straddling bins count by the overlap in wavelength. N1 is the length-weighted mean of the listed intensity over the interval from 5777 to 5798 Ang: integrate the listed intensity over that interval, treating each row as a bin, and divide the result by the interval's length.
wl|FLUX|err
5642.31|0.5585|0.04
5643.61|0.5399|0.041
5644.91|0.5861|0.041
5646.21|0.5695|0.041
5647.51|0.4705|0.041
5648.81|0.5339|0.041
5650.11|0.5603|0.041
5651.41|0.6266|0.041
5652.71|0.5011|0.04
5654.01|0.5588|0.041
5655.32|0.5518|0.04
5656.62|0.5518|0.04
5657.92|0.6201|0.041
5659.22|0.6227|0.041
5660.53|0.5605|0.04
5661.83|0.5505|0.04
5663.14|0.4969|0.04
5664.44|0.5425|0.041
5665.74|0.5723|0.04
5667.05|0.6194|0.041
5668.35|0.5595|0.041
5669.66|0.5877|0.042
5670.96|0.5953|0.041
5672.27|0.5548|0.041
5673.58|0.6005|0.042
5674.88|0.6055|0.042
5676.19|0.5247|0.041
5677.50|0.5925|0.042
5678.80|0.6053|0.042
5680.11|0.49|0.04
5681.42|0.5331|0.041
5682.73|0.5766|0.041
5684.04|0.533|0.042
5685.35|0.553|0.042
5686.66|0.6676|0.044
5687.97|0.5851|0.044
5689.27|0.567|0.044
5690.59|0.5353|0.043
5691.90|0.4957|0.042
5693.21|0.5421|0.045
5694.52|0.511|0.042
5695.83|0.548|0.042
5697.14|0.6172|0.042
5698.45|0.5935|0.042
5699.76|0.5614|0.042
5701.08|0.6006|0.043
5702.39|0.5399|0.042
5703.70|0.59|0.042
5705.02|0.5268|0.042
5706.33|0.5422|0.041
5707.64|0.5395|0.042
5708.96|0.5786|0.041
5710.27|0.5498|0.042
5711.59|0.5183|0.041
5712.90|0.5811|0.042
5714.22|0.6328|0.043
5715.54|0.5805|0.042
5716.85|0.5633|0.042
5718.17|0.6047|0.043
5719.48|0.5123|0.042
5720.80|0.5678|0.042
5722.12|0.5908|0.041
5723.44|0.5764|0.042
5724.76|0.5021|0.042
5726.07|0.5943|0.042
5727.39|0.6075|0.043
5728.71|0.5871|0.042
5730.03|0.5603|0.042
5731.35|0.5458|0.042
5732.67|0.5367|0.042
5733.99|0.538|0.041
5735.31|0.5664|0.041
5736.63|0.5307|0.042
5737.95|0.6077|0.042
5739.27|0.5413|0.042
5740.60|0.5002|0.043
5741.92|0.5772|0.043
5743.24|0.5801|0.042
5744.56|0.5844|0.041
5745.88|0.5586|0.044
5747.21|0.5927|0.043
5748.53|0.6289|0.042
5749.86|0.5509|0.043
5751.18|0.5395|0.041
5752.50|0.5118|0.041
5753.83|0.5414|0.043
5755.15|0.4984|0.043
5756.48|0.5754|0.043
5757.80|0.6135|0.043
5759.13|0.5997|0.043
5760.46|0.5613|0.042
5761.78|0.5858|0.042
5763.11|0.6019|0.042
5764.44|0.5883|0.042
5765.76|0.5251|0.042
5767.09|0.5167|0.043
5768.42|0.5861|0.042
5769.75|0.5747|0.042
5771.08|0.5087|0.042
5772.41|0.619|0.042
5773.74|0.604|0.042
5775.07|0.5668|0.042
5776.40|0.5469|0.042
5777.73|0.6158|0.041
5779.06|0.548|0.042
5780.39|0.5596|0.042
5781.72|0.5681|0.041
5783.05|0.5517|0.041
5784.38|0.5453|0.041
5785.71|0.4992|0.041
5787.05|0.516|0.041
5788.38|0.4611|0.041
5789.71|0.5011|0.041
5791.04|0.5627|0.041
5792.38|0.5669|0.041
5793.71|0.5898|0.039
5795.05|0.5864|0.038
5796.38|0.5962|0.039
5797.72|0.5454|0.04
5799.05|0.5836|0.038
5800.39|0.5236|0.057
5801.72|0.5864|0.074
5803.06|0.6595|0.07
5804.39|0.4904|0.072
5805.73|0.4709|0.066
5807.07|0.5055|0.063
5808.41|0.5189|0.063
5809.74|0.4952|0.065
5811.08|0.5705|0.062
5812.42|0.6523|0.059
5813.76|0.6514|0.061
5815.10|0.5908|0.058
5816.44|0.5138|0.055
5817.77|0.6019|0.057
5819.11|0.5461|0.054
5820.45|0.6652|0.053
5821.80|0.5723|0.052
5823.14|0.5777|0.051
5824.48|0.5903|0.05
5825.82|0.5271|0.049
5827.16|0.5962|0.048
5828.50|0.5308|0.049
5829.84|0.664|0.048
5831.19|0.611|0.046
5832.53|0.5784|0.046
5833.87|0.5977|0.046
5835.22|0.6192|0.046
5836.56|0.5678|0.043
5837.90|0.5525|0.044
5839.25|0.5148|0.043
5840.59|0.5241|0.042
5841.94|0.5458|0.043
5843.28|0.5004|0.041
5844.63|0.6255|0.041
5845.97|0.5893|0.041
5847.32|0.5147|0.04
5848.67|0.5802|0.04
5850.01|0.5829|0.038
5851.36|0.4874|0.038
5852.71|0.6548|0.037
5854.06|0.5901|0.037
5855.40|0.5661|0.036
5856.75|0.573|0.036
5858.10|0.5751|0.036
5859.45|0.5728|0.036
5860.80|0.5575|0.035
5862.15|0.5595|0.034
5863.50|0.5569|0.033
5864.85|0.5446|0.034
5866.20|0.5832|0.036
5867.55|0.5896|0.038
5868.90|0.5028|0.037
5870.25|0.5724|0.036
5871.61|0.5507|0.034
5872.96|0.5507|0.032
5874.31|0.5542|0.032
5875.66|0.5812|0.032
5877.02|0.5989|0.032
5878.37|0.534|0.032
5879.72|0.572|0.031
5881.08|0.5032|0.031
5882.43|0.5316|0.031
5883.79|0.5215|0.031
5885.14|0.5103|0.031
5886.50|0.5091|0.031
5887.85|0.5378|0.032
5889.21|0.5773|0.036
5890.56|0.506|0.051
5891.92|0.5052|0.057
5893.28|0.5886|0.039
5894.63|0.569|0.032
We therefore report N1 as 0.551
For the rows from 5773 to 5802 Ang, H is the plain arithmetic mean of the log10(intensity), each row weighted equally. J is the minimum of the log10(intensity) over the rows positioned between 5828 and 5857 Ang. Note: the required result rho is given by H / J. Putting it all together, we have 0.821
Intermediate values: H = -0.256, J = -0.312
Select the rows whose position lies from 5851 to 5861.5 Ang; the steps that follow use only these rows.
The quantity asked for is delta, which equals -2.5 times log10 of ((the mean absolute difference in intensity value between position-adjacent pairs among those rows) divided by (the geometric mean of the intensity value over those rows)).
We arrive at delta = 2.88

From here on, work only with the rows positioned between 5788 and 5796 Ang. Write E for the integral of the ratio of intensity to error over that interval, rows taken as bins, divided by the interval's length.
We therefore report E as 13.7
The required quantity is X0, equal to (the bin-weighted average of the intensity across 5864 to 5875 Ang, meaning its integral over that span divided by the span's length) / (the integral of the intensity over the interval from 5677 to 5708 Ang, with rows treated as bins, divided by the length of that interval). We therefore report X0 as 0.99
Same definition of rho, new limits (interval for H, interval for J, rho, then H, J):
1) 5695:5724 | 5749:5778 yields 0.812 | -0.246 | -0.302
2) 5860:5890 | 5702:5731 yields 0.870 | -0.260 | -0.299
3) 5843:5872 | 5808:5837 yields 0.816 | -0.249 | -0.305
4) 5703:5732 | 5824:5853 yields 0.794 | -0.248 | -0.312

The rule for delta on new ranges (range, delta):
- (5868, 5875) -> 3.41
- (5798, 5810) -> 2.43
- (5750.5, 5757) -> 2.70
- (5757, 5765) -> 3.61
